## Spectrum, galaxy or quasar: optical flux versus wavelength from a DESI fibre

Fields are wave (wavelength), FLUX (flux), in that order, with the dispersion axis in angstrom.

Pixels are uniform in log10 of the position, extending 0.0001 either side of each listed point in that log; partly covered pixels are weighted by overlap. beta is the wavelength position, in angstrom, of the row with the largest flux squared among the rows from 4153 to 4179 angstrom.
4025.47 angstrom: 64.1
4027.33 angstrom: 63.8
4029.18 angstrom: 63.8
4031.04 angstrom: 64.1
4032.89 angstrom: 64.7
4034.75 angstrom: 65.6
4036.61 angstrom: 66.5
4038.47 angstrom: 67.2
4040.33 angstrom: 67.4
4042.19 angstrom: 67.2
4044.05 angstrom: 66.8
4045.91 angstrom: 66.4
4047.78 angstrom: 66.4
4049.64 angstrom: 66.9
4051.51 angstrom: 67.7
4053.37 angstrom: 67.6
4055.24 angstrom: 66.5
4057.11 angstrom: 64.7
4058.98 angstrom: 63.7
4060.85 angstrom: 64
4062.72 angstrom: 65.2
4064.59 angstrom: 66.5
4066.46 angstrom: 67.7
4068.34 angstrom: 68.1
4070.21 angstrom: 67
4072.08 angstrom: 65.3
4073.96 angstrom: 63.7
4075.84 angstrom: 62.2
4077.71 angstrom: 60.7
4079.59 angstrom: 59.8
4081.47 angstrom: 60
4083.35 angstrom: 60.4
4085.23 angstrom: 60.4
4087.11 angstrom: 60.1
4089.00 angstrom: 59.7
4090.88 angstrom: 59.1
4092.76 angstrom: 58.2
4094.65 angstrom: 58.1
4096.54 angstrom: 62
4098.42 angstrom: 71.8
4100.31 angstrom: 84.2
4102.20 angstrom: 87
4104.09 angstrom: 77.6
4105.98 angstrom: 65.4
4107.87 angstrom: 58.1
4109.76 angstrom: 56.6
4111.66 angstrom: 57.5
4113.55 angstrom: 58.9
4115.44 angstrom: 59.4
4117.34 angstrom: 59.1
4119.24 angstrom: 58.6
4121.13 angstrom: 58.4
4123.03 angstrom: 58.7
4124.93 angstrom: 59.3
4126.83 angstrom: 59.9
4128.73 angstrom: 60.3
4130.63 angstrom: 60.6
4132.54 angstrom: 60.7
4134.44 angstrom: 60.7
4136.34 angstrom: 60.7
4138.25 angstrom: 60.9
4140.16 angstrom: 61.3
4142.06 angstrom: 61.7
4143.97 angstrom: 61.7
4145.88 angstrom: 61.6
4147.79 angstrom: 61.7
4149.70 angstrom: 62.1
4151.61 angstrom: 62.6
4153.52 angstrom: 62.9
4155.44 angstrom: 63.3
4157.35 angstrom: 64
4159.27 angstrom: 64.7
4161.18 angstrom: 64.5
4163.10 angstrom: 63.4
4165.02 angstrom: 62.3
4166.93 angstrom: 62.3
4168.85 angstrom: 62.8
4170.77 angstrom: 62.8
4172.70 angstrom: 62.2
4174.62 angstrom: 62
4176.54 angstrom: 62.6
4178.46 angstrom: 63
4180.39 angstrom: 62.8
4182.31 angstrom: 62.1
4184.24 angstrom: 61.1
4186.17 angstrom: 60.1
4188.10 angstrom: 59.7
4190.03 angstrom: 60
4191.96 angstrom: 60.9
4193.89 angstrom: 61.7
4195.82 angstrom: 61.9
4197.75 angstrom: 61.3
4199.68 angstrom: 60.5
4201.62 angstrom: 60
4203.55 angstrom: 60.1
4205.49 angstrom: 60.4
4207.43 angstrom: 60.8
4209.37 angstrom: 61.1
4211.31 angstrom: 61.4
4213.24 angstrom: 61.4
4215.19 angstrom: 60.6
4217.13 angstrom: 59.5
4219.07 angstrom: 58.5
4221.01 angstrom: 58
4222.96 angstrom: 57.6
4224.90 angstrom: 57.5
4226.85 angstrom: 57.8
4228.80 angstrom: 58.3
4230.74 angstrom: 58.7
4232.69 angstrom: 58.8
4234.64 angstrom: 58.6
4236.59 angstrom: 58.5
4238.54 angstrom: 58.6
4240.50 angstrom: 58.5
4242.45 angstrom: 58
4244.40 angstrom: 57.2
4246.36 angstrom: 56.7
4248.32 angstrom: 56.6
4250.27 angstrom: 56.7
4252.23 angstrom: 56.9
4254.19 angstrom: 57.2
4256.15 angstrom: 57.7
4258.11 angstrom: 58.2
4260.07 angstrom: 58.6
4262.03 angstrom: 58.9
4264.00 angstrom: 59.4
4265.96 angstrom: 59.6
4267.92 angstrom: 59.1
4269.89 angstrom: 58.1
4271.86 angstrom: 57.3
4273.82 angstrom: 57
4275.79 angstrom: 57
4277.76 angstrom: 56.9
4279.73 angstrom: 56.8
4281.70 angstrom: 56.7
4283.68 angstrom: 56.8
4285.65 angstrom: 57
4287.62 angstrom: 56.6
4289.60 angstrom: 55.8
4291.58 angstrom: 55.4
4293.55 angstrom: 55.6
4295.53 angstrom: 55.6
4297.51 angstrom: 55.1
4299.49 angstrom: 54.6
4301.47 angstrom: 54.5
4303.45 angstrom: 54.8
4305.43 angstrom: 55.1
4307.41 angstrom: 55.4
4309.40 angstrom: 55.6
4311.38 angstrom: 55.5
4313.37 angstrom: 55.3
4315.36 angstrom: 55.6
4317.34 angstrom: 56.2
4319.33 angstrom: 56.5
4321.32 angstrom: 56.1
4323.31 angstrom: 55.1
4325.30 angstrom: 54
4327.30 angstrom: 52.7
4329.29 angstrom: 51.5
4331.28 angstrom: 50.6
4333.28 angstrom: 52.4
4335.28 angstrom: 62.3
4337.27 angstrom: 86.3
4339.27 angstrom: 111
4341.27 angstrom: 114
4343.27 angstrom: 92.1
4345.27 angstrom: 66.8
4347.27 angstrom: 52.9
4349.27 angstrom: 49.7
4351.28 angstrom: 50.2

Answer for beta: 4159.27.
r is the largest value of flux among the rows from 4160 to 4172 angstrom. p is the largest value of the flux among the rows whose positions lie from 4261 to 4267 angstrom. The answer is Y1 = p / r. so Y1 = 0.92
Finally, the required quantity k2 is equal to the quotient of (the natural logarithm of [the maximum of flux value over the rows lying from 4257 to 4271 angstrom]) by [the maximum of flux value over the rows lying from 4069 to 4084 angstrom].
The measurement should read 0.0610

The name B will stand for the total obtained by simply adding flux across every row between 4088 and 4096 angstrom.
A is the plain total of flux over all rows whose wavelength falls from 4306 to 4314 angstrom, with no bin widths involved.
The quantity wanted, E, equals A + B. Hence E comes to 457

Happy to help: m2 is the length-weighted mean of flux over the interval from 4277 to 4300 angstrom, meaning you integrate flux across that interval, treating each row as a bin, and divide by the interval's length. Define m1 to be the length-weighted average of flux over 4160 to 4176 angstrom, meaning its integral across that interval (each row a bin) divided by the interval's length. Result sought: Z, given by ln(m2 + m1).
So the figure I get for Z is 4.78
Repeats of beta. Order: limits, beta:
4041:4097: 4068.34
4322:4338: 4337.27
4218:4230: 4219.07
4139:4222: 4159.27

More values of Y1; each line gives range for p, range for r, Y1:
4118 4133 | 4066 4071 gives 0.89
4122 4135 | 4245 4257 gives 1.05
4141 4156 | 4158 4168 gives 0.98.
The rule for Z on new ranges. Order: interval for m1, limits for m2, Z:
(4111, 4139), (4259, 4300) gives 4.76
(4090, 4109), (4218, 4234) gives 4.84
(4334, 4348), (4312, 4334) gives 4.93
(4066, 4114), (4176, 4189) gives 4.83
